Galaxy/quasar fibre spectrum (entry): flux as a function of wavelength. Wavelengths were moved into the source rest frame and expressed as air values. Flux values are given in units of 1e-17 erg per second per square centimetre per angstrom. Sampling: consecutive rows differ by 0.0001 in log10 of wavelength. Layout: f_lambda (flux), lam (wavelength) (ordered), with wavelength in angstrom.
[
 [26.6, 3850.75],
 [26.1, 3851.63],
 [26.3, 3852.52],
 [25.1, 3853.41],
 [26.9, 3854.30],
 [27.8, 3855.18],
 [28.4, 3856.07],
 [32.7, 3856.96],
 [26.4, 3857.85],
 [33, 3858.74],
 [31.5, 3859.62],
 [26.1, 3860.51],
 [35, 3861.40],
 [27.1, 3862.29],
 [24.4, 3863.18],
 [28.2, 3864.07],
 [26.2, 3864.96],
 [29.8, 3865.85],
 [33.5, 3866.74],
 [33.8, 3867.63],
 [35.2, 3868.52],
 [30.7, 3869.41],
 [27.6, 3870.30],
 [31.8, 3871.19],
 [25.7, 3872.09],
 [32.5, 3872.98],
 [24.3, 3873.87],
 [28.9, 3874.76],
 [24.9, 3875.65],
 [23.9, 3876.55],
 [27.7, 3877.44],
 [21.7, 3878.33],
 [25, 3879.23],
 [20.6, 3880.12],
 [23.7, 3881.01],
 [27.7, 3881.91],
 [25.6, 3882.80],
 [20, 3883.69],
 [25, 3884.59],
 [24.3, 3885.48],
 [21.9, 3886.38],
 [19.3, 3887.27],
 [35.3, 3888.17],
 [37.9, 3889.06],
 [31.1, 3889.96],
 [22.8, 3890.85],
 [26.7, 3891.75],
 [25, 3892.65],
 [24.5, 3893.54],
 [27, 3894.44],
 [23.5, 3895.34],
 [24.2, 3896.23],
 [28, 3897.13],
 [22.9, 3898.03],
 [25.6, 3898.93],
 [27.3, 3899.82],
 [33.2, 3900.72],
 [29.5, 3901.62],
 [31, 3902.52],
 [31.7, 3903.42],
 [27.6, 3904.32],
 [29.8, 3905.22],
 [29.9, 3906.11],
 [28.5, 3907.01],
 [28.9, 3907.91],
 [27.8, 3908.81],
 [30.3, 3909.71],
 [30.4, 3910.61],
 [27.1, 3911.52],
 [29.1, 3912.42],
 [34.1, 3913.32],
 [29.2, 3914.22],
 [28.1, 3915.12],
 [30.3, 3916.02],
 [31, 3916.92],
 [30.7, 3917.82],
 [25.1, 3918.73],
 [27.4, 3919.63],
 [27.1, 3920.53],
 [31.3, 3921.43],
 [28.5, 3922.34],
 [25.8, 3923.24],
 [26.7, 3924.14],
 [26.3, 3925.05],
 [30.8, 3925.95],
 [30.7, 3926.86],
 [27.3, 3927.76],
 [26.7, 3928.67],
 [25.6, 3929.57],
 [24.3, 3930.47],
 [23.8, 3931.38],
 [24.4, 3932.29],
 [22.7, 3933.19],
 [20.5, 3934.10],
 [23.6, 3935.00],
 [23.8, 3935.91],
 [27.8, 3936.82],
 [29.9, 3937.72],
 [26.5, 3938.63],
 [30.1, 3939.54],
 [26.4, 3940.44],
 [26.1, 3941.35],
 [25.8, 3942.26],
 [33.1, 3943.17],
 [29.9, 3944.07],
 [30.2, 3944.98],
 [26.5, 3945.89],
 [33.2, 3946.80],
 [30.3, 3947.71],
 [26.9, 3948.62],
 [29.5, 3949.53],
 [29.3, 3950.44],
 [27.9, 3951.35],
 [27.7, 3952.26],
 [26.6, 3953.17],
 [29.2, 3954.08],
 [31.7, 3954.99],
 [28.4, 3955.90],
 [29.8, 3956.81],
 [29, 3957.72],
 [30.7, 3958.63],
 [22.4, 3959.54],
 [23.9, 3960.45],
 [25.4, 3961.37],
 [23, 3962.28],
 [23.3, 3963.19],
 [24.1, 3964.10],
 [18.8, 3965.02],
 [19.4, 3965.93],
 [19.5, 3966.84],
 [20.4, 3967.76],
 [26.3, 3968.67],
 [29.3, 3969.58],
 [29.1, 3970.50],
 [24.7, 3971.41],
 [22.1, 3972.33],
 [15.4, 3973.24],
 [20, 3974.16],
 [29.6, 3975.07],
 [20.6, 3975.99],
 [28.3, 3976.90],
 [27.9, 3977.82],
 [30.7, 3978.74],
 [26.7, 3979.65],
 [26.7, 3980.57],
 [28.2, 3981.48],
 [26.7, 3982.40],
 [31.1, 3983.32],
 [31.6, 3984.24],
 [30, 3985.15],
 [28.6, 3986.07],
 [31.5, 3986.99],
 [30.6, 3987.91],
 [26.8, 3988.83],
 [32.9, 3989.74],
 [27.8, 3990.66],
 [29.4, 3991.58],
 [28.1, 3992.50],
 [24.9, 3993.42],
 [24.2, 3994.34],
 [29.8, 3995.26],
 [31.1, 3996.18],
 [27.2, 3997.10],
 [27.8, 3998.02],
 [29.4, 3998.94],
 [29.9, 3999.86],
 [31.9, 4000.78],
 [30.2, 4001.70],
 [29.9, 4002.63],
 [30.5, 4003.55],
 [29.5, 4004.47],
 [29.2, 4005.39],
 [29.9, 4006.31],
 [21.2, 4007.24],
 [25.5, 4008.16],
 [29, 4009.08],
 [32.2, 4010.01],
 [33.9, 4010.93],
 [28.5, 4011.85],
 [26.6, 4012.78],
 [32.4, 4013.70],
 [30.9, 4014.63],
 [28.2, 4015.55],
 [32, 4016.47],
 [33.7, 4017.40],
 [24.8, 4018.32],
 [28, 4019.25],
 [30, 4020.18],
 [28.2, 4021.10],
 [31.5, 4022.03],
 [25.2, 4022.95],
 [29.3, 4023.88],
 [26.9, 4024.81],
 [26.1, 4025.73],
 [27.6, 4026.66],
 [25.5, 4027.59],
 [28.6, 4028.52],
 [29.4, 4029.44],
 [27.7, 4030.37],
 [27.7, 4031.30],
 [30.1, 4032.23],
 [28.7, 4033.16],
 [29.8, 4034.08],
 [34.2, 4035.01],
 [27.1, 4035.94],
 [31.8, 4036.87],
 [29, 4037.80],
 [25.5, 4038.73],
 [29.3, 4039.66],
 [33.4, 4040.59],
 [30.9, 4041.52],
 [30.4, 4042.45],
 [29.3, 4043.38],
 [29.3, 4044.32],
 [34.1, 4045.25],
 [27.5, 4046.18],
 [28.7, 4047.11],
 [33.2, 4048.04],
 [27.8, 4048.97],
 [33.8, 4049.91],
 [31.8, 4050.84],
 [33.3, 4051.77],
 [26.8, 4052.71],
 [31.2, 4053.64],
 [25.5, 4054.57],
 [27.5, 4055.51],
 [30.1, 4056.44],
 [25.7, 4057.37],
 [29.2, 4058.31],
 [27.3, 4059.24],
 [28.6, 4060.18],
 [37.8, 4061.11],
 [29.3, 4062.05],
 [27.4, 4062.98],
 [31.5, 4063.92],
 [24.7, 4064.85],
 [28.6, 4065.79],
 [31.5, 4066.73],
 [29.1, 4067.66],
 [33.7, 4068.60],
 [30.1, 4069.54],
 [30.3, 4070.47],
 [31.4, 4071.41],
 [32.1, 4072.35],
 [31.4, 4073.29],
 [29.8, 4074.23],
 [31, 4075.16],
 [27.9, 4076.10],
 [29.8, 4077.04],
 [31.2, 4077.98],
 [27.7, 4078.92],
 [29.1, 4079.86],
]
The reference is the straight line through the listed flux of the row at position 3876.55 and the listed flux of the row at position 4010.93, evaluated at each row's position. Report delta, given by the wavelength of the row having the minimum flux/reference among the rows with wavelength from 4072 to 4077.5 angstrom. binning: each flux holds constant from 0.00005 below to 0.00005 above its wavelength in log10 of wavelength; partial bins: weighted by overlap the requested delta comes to 4076.10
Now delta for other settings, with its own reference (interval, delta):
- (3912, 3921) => 3918.73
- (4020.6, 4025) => 4022.95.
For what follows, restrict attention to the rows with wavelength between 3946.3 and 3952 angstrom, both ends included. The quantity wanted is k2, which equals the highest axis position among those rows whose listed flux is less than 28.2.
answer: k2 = 3951.35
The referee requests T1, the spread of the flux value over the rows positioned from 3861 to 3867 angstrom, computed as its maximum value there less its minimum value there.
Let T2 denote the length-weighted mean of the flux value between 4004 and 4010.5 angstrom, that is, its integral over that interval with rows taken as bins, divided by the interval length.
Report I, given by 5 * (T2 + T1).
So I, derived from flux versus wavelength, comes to 194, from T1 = 10.6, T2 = 28.1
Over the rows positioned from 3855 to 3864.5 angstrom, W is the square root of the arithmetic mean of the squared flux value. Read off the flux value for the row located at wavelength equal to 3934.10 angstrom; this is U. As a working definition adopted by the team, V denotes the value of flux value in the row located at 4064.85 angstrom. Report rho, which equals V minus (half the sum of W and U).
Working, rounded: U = 20.5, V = 24.7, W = 29.3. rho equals -0.2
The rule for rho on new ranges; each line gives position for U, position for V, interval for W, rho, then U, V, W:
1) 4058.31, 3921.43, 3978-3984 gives 2.5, 29.2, 31.3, 28.4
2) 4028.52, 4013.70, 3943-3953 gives 3.3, 28.6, 32.4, 29.6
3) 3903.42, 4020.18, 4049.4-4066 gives -0.7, 31.7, 30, 29.6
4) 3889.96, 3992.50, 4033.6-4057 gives -2.5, 31.1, 28.1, 30.2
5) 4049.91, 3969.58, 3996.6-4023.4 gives -2.3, 33.8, 29.3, 29.3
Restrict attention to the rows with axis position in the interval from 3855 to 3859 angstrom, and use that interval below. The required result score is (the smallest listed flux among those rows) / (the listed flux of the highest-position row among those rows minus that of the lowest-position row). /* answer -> 5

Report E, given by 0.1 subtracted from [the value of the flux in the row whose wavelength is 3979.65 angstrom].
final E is 26.6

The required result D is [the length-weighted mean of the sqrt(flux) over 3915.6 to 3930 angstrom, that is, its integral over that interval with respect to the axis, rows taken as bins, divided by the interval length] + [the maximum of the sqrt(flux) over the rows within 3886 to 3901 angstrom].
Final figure 11.5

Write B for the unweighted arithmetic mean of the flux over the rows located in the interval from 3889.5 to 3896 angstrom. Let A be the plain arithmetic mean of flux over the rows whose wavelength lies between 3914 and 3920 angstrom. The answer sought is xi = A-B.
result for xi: 3.03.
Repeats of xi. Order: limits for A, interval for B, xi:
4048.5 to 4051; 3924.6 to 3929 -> 2.77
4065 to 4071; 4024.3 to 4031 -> 3.15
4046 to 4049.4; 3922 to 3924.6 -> 2.30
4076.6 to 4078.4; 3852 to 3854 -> 4.80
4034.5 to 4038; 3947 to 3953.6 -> 2.21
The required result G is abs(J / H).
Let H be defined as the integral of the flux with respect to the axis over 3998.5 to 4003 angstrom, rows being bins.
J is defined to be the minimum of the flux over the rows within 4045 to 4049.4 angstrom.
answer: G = 0.20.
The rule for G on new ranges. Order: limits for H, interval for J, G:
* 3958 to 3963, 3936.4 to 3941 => 0.21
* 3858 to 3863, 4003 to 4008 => 0.14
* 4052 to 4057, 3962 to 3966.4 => 0.13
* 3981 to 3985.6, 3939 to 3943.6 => 0.19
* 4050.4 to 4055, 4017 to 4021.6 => 0.18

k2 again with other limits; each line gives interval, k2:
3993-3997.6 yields 3997.10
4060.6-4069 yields 4064.85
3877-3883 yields 3882.80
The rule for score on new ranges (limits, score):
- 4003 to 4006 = -22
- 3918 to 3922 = 4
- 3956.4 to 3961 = -4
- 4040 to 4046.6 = -5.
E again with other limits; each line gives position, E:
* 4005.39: 29.1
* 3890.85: 22.7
